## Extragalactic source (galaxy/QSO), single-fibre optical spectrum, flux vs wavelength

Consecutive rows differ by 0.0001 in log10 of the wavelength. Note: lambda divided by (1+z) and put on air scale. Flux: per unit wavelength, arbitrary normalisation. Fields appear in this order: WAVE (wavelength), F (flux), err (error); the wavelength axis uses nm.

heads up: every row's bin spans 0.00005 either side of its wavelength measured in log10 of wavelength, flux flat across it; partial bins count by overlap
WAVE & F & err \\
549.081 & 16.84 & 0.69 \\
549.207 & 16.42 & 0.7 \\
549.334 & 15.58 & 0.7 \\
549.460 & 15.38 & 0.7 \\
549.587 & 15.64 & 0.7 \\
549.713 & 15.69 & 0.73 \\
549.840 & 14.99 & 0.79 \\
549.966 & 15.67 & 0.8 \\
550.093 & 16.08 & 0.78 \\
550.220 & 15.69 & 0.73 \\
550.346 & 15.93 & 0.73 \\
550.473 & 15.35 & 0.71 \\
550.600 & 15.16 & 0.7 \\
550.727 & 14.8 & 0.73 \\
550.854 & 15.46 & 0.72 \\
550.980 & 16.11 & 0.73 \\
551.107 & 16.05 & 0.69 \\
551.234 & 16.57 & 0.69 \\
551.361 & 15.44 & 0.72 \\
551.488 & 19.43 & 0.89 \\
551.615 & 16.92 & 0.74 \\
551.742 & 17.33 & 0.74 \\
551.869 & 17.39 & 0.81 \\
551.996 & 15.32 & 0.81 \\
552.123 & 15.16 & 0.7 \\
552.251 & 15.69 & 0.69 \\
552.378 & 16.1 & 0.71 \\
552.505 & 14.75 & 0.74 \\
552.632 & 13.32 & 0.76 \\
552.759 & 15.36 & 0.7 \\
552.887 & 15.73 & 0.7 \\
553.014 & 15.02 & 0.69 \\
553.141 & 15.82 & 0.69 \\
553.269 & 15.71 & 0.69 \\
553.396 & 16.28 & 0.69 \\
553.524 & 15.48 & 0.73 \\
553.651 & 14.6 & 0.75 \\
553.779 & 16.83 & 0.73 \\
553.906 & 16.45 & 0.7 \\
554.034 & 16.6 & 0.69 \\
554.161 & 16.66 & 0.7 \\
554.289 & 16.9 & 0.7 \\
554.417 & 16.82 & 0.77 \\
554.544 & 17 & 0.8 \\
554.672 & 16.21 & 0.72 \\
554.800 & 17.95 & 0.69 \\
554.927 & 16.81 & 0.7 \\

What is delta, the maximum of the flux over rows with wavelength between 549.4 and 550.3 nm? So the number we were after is 16.08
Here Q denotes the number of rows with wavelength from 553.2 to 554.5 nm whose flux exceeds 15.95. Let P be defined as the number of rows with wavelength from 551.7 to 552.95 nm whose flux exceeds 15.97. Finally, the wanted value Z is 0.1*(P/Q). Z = 0.04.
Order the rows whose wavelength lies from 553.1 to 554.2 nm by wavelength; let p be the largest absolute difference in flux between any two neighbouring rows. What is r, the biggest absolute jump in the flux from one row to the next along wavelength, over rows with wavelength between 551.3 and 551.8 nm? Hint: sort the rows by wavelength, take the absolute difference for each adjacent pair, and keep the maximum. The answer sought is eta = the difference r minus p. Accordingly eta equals 1.8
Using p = 2.23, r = 4.0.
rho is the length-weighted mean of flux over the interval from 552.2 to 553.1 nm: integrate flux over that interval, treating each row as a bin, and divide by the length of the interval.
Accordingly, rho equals 15.2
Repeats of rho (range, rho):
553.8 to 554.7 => 16.7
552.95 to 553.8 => 15.6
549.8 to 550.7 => 15.5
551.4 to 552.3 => 16.7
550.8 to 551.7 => 16.6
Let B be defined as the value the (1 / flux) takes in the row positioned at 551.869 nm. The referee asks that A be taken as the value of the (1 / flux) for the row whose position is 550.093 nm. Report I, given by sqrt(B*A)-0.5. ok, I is -0.440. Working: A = 0.0622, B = 0.0575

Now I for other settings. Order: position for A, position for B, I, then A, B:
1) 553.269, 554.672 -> -0.437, 0.0637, 0.0617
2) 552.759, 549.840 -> -0.434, 0.0651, 0.0667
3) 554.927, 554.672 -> -0.439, 0.0595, 0.0617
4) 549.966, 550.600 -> -0.435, 0.0638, 0.0660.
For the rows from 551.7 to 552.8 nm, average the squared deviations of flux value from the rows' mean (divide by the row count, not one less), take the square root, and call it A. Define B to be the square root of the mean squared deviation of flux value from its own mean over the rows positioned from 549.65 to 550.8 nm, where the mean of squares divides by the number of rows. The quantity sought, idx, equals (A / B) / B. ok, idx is 7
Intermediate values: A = 1.2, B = 0.4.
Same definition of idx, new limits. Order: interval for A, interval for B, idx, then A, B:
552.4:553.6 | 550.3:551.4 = 3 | 0.8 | 0.5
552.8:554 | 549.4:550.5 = 7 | 0.7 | 0.3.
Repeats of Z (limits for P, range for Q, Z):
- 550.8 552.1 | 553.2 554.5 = 0.10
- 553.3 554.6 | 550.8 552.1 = 0.11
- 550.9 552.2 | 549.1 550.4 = 0.35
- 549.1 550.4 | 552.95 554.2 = 0.04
